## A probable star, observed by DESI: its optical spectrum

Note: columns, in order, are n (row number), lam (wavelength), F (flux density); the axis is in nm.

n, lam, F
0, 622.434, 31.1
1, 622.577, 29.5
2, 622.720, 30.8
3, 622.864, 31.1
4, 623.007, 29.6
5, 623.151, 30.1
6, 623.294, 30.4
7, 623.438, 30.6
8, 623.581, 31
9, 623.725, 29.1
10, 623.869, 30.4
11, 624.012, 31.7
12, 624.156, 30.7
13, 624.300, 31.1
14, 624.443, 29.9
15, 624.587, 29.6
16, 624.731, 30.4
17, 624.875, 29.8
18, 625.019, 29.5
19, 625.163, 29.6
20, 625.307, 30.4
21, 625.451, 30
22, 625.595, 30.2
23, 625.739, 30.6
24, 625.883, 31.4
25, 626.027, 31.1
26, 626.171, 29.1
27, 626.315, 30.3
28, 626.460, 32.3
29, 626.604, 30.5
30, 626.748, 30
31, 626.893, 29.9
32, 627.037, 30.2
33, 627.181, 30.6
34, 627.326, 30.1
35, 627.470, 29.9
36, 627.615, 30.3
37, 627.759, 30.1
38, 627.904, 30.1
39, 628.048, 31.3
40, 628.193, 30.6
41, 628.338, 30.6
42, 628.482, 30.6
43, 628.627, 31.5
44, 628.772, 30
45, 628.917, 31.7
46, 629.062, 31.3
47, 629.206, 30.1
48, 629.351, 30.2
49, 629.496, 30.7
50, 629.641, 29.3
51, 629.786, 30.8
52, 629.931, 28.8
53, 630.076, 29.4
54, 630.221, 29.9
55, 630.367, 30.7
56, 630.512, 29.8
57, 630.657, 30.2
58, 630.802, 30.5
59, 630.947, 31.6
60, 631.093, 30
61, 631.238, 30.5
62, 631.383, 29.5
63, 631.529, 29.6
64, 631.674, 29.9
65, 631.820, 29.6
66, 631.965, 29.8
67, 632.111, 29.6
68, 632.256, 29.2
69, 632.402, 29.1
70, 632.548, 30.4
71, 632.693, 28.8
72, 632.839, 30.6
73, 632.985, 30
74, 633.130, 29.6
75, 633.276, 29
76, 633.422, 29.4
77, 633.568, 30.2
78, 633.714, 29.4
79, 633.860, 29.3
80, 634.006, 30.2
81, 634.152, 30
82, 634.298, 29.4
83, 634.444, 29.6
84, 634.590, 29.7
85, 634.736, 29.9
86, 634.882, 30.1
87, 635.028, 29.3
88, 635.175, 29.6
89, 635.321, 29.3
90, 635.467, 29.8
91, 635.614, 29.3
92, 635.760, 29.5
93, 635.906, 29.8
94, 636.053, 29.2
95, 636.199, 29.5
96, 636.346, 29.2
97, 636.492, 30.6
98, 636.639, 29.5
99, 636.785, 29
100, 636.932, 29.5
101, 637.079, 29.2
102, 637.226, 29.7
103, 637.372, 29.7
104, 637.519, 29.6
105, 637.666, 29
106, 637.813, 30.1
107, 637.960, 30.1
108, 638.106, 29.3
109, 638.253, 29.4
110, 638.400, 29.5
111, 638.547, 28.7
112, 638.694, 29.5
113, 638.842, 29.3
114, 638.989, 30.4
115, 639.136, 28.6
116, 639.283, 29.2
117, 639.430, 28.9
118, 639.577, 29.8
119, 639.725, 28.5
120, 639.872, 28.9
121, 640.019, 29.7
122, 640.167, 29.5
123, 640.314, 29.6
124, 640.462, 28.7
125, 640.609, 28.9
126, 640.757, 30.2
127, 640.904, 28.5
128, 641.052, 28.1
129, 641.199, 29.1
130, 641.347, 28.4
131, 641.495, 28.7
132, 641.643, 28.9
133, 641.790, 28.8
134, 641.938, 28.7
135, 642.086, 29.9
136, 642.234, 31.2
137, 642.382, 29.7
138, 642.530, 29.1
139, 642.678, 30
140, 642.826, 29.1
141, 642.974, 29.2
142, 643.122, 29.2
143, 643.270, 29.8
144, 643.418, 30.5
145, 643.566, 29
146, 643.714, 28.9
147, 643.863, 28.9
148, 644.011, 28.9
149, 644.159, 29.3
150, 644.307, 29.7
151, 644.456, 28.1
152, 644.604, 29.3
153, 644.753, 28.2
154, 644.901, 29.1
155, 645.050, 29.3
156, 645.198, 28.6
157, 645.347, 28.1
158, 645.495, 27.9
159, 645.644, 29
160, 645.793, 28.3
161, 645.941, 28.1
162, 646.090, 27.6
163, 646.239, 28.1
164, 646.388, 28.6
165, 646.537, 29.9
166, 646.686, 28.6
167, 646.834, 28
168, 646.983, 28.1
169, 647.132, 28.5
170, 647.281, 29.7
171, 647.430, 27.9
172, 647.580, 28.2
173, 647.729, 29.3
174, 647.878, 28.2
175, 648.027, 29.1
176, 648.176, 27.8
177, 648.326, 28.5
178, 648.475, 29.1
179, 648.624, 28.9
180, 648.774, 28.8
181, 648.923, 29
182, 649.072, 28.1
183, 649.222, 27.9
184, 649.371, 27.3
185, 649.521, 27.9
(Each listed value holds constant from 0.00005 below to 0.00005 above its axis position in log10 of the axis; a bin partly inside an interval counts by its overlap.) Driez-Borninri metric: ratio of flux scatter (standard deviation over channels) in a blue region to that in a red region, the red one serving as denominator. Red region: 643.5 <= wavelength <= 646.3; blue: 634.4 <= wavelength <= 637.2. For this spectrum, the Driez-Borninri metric 0.64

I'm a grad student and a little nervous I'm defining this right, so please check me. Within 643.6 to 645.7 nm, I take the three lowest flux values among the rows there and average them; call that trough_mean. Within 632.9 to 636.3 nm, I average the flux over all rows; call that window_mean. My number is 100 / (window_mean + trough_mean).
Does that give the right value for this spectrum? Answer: 1.735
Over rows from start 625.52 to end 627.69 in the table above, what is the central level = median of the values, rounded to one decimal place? 30.3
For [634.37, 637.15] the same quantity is 29.5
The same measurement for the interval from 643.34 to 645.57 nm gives 28.9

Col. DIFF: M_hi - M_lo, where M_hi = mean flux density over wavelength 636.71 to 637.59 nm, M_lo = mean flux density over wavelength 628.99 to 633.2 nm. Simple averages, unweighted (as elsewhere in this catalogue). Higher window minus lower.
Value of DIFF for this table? -0.53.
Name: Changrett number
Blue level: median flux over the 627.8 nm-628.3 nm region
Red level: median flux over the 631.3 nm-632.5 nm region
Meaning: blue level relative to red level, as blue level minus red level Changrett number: 1.0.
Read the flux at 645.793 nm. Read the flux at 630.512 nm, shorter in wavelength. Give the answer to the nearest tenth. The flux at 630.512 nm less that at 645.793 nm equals 1.5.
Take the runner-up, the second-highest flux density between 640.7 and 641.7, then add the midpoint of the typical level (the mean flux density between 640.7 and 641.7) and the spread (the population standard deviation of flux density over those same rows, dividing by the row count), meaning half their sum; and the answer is 43.8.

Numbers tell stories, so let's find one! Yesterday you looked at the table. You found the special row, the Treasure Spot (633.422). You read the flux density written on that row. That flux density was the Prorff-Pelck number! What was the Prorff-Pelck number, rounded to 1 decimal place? 29.4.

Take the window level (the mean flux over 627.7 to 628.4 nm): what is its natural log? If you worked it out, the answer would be 3.42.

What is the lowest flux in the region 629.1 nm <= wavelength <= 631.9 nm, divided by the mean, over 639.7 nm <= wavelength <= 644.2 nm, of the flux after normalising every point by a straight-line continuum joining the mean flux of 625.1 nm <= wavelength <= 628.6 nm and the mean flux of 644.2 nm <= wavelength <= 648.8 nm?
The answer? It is 28.6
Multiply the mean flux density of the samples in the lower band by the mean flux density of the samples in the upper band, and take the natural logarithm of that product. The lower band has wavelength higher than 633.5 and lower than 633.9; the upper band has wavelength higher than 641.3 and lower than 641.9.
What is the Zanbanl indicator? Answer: 6.75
